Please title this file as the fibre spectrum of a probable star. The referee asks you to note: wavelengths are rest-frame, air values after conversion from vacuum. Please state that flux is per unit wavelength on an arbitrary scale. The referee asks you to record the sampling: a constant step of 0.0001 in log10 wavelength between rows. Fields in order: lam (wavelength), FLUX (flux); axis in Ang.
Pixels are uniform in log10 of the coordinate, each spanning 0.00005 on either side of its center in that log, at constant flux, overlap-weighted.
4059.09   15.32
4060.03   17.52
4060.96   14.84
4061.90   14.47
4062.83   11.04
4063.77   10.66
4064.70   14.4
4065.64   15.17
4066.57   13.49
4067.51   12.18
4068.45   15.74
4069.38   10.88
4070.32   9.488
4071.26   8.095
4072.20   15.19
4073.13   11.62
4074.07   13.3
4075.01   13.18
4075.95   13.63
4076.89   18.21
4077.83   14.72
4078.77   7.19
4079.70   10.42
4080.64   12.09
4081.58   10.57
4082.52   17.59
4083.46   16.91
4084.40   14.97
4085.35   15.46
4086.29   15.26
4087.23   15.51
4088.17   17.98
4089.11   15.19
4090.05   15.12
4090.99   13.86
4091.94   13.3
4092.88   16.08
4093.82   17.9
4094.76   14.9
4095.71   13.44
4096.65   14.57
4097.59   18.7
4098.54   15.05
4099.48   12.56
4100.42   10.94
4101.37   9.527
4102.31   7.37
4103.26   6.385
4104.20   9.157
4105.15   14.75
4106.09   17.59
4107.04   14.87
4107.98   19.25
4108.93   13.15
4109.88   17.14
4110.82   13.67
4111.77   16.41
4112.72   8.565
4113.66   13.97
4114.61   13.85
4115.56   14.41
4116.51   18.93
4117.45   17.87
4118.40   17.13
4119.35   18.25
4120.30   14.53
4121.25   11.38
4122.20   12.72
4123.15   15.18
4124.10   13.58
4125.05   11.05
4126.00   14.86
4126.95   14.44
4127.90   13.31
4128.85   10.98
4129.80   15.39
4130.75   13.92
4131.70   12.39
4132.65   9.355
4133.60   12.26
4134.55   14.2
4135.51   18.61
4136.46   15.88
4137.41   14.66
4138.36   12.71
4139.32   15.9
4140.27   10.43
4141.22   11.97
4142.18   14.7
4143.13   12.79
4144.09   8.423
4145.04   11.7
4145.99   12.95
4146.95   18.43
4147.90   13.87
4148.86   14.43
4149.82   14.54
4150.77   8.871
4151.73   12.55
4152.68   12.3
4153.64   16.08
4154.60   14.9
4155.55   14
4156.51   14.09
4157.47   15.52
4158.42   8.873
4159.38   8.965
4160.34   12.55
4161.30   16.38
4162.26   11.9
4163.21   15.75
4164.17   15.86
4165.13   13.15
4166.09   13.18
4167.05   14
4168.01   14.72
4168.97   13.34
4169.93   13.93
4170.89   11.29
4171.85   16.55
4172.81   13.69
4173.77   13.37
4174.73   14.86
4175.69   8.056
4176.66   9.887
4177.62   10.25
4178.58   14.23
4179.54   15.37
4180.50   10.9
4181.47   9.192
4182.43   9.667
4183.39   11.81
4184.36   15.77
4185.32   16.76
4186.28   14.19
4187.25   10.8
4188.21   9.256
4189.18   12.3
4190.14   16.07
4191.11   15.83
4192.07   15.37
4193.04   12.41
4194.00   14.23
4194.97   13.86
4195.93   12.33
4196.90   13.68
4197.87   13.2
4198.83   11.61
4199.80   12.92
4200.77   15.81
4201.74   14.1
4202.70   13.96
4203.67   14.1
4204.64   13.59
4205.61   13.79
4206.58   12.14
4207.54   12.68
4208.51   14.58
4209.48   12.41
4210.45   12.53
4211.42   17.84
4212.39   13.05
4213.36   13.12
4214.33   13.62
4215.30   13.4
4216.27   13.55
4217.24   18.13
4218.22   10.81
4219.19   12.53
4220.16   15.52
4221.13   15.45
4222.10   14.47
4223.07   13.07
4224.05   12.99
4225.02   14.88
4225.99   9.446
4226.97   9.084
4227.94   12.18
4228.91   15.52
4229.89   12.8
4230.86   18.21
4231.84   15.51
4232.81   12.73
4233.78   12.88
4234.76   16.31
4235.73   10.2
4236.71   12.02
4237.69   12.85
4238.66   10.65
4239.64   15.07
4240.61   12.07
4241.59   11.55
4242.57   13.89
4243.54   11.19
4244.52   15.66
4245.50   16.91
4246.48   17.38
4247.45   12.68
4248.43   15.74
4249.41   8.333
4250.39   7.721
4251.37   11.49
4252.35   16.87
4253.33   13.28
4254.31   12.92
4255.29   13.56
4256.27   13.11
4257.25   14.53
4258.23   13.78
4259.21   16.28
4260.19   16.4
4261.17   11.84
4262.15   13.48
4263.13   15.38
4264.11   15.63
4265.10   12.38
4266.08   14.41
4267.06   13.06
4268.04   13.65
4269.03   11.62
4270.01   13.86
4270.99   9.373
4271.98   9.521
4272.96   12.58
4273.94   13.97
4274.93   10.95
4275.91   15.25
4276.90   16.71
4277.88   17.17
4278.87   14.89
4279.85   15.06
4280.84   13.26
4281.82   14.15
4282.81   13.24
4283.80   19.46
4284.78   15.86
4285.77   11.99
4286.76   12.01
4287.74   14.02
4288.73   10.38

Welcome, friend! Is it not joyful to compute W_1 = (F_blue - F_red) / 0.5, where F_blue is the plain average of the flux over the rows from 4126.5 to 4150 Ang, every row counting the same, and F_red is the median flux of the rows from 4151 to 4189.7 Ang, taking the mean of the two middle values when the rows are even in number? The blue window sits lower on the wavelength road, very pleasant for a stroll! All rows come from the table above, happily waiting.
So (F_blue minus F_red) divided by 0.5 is 0.3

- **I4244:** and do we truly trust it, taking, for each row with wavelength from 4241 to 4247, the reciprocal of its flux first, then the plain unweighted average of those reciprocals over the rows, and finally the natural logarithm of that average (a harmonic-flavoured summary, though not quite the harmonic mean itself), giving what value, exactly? -2.64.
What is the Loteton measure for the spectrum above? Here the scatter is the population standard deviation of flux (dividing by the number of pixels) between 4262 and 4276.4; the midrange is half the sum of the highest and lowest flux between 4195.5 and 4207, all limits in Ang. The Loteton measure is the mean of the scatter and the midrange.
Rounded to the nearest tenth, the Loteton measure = 7.8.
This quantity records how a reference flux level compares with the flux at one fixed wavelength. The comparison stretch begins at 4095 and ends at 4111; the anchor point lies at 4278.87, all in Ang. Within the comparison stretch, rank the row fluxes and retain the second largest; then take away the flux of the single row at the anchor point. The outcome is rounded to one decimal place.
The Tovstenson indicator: 3.8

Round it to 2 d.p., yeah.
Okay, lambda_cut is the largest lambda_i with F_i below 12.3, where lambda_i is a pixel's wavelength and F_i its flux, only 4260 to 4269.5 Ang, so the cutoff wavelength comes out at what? 4269.03 Ang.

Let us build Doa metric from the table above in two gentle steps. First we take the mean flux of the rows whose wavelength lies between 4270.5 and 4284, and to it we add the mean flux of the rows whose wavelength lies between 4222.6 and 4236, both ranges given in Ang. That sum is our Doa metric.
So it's 27.2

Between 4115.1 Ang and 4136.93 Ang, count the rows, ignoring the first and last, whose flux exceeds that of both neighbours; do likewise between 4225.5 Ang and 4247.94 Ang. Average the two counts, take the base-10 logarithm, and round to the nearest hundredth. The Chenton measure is 0.81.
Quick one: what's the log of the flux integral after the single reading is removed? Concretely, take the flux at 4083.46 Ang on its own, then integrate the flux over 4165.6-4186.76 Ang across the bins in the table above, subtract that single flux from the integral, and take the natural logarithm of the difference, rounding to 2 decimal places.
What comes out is 5.55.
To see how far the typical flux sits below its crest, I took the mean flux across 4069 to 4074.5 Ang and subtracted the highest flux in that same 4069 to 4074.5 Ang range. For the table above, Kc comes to -3.8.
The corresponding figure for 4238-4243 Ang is -2.4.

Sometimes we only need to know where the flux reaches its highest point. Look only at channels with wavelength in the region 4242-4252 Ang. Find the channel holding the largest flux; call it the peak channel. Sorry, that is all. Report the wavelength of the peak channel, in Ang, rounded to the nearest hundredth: 4246.48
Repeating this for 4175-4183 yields 4179.54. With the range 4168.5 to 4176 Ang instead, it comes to 4171.85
